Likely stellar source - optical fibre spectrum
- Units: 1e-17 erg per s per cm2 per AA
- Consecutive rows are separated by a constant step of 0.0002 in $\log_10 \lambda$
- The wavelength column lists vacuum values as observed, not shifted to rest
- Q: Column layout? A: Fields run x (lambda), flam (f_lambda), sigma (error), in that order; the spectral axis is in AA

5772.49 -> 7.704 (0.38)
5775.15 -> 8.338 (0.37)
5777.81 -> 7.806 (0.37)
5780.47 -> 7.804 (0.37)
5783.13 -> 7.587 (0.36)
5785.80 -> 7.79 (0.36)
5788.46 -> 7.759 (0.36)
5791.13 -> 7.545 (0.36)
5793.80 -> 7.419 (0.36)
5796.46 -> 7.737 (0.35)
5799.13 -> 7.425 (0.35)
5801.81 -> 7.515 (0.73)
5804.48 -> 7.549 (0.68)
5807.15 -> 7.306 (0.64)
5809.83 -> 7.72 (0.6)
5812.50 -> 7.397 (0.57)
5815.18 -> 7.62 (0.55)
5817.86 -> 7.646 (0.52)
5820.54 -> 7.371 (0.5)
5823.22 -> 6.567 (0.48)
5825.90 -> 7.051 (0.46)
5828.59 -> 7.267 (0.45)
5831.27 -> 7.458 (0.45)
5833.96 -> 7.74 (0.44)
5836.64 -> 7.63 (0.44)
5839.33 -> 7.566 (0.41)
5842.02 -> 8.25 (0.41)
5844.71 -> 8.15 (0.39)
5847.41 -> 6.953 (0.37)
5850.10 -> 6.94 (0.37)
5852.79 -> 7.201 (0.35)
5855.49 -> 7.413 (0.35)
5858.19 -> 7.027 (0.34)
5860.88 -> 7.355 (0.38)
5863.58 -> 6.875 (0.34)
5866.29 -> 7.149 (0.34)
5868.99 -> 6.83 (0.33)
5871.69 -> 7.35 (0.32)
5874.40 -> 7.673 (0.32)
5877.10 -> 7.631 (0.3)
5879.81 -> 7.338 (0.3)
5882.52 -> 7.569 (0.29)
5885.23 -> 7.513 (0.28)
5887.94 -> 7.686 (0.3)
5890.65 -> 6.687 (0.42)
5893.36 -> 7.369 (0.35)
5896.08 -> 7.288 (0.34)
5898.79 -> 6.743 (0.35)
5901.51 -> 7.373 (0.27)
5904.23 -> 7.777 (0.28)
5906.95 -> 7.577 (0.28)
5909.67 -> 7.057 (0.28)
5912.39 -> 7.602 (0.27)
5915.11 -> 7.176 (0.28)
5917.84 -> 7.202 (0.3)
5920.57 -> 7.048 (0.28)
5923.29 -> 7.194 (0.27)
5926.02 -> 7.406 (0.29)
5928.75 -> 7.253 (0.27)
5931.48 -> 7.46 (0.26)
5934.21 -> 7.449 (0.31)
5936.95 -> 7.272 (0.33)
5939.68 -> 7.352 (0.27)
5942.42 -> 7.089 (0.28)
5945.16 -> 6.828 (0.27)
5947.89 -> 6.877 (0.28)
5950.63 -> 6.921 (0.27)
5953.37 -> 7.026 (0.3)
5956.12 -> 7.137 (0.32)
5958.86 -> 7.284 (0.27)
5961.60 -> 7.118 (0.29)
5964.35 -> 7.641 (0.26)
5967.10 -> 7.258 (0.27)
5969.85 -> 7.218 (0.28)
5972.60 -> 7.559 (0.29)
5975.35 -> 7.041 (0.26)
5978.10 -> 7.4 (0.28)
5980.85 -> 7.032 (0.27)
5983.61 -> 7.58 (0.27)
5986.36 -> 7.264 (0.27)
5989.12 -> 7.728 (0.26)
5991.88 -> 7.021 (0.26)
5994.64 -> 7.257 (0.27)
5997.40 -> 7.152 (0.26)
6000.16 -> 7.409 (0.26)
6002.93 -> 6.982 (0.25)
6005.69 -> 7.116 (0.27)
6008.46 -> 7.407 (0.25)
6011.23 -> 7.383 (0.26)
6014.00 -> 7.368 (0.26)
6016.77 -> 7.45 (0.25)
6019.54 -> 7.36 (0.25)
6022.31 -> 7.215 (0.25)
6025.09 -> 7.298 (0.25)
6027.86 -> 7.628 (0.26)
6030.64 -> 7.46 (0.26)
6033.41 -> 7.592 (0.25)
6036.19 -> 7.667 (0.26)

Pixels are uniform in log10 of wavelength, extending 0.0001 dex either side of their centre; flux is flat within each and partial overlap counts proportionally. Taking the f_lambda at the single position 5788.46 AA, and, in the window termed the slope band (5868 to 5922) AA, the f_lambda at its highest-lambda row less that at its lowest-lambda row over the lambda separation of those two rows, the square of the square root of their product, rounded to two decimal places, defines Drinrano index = 0.03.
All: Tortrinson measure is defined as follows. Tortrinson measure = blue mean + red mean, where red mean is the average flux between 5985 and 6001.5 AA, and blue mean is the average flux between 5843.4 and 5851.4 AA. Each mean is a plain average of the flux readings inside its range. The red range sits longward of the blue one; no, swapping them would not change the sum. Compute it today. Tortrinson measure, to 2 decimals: 14.65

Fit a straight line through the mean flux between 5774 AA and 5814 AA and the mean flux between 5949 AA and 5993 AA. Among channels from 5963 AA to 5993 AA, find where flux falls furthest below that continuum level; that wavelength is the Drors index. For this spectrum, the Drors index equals 5975.35 AA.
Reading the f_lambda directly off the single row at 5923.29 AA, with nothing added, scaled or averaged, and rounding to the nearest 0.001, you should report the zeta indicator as 7.194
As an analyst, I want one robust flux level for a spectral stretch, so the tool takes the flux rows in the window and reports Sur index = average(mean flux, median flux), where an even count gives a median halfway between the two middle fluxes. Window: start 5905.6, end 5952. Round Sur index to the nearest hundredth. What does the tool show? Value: 7.21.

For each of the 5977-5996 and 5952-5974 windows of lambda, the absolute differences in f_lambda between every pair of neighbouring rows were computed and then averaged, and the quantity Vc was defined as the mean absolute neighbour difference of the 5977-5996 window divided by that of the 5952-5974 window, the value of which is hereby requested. 1.80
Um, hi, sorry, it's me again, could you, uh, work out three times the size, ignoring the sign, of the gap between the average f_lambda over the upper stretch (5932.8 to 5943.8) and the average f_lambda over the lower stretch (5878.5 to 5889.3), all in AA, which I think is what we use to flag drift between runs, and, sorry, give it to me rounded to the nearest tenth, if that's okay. 0.7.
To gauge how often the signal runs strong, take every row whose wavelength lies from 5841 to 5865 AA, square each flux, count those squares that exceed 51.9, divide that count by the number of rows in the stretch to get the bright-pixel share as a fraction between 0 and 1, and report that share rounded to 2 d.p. 0.44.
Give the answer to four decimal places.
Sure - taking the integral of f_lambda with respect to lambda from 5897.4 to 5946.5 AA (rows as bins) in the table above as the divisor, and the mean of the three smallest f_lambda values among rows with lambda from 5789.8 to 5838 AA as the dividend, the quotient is 0.0195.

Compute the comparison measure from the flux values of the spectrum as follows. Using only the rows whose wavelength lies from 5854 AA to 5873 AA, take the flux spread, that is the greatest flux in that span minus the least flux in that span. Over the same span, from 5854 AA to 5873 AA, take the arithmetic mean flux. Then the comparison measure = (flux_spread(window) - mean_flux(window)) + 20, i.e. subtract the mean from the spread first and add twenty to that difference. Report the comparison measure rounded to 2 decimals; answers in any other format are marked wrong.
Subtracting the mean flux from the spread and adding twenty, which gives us 13.44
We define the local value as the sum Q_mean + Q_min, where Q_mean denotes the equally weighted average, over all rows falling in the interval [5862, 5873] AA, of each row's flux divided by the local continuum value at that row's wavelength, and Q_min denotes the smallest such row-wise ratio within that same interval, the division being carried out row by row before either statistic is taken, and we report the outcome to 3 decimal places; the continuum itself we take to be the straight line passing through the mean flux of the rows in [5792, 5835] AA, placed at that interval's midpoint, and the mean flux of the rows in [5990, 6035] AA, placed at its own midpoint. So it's 1.877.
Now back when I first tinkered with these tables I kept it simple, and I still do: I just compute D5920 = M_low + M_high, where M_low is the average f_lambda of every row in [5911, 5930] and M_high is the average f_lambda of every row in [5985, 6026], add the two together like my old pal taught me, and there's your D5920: 14.6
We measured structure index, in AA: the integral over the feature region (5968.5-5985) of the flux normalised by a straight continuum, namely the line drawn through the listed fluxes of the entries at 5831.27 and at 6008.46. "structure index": 16.3 AA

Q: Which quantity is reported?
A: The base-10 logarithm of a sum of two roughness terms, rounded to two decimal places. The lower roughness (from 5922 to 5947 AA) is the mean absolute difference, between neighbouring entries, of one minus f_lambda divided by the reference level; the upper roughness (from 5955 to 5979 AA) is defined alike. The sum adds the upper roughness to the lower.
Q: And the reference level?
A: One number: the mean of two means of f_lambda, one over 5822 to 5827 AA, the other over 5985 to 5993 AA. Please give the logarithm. -1.17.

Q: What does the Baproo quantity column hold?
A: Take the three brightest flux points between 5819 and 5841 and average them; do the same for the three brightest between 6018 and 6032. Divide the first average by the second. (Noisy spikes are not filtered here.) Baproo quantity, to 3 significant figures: 1.02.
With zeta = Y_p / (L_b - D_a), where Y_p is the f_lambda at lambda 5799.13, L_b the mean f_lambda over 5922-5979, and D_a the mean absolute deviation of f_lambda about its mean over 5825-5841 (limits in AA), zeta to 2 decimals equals 1.06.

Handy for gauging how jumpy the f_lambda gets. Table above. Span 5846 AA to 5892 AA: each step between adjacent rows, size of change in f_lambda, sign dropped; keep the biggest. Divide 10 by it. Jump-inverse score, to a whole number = 10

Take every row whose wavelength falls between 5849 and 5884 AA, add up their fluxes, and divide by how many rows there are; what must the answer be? 7.26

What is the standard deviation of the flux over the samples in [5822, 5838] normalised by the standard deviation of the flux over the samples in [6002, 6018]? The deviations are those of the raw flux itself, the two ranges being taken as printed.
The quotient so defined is 2.3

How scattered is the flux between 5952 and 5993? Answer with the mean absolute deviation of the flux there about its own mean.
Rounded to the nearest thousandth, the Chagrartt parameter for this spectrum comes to 0.196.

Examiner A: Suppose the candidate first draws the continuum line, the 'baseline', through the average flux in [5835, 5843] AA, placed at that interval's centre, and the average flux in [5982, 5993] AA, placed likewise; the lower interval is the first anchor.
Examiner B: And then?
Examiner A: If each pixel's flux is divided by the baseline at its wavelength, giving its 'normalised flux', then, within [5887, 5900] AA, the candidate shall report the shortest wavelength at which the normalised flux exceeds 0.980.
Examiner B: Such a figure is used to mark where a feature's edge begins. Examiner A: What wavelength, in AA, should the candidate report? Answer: 5887.94 AA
